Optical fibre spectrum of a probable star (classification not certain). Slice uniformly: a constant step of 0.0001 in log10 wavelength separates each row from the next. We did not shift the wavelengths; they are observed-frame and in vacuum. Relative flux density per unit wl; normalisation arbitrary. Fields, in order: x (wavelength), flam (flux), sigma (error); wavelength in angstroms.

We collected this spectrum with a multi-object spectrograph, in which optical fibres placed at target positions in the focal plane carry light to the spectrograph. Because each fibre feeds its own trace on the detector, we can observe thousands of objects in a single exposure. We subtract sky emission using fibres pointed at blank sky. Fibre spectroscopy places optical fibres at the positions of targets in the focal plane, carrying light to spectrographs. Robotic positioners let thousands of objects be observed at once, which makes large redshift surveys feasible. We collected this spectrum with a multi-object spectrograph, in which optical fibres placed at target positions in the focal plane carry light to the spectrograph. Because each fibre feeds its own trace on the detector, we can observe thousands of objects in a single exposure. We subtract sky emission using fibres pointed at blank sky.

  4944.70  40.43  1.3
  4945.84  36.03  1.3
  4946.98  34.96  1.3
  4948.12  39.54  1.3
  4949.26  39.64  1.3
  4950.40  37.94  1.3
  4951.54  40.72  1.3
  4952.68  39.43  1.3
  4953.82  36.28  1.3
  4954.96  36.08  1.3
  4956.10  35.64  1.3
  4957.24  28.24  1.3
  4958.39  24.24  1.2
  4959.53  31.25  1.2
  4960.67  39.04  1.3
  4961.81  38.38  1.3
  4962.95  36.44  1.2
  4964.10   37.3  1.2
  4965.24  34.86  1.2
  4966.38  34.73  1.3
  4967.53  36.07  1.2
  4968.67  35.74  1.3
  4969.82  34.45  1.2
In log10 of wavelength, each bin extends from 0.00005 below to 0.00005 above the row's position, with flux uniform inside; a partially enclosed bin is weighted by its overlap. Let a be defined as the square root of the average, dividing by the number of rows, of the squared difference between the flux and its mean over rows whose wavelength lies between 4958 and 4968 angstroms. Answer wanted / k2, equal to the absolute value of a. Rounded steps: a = 4.3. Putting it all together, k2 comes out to 4.3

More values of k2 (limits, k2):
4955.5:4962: 5.4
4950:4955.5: 1.8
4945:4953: 2.0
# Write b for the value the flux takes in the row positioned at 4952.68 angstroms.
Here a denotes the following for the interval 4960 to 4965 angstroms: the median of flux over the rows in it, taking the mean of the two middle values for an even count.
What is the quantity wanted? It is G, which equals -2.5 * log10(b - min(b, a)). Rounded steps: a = 37.8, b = 39.43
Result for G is -0.5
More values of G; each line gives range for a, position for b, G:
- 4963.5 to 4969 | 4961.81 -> -1.1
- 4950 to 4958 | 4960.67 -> -1.1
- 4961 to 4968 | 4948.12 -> -1.3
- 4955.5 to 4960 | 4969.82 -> -1.7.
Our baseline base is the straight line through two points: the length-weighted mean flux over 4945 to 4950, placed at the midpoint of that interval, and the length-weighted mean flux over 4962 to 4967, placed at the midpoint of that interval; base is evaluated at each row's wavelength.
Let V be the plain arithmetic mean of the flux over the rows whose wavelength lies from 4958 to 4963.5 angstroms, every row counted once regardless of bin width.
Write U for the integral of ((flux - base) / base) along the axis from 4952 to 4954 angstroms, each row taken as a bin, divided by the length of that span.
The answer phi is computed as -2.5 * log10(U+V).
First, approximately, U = 0.032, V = 33.9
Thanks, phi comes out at -3.83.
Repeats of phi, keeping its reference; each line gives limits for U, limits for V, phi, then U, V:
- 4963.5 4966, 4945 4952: -3.95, 0.000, 38.1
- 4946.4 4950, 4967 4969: -3.89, 0.011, 35.9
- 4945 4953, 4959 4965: -3.91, 0.022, 36.5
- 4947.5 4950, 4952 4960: -3.80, 0.049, 33.0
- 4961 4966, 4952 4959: -3.81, 0.019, 33.3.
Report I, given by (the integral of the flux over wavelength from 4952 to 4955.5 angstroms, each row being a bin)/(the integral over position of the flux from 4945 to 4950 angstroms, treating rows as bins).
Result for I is 0.7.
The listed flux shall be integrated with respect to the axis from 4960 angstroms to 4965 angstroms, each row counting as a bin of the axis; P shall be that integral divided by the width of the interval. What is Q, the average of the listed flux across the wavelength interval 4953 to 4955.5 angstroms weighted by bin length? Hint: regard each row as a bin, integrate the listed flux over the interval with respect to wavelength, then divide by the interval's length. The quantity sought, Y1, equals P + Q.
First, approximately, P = 37.5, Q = 37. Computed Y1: 74.0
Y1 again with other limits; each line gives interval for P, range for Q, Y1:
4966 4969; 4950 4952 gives 74.9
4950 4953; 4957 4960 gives 67.1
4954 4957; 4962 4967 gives 71.1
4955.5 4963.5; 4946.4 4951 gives 71.3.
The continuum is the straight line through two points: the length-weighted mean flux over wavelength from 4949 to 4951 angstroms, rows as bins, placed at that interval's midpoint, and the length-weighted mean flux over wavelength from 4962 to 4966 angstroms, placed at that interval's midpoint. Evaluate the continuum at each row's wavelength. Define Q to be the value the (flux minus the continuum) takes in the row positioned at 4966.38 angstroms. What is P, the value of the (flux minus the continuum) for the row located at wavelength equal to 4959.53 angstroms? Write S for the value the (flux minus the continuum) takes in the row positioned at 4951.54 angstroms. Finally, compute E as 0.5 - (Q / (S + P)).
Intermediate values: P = -6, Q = -1.2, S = 2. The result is 0.2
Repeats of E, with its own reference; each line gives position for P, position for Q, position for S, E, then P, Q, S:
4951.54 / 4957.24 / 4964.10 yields 3.3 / 2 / -9.2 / 1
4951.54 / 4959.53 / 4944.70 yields 2.4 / 2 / -5.8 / 1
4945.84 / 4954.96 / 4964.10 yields -0.2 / -3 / -1.8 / 1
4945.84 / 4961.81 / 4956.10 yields 0.8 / -3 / 1.7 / -2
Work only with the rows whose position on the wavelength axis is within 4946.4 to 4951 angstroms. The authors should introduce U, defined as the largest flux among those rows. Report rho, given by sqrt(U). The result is 6.30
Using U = 39.64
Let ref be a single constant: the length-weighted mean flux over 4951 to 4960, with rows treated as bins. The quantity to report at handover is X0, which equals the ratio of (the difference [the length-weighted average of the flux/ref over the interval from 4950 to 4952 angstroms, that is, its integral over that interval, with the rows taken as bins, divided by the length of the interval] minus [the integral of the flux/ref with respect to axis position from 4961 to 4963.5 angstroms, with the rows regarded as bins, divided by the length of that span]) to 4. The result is 0.013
